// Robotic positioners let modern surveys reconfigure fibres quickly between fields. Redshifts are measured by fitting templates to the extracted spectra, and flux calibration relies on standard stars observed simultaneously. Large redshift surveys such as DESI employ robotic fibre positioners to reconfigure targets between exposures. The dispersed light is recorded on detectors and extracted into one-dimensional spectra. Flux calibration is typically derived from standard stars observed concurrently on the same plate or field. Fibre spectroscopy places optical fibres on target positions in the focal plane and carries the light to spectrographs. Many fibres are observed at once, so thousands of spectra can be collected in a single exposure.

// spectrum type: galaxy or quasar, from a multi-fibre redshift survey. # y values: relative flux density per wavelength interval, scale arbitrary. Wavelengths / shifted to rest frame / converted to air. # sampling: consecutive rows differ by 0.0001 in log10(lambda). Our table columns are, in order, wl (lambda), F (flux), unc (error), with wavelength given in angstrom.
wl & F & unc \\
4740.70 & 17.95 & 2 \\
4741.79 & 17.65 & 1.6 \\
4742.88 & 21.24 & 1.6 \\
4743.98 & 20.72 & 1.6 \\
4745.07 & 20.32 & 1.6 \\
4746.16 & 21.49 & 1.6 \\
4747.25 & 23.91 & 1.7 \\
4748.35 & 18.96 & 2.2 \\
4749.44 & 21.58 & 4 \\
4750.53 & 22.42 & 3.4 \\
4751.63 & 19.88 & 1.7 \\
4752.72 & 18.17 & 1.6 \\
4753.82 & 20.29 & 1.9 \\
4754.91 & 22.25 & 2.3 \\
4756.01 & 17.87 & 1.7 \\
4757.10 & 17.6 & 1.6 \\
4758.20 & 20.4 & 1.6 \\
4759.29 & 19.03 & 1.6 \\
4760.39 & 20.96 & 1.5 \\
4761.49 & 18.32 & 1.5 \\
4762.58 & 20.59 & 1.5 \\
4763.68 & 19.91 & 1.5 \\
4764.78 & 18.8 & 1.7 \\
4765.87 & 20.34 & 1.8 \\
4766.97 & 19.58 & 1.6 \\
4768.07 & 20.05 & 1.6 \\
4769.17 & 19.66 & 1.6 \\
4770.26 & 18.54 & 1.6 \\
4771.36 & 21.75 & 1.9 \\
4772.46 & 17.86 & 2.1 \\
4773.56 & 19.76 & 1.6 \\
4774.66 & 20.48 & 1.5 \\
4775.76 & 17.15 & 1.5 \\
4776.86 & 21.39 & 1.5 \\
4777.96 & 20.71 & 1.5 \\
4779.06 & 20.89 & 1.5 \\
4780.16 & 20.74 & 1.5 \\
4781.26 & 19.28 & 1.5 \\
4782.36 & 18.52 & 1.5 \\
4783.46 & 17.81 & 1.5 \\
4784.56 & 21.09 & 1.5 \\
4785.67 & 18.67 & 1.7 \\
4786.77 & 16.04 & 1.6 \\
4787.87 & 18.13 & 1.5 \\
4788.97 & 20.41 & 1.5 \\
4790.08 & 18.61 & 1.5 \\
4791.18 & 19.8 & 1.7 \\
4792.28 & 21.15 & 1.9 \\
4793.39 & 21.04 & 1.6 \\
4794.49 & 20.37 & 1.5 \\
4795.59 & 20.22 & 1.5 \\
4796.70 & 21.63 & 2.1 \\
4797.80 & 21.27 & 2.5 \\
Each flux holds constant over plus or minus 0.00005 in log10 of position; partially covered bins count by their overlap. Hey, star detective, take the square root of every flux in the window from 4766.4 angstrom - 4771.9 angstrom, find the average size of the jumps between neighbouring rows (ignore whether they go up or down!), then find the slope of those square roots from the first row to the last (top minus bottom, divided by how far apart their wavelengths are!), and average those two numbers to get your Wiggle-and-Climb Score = 0.100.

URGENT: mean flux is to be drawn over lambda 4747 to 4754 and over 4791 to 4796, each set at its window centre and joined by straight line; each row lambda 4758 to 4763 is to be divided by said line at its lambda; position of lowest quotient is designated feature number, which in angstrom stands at 4761.49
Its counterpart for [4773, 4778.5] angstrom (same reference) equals 4775.76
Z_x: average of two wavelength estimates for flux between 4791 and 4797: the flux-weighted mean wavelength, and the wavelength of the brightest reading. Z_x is 4795.3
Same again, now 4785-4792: 4788.7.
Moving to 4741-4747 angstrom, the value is 4745.1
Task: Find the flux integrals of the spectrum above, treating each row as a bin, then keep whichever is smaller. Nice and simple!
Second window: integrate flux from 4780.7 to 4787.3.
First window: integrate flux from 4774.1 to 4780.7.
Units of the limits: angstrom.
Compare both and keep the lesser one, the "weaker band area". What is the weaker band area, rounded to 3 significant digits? 123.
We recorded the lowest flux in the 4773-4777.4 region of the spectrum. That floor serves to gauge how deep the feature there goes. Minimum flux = 17.15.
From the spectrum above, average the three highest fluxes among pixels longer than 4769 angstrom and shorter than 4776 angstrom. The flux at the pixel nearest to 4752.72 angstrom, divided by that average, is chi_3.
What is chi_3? 0.88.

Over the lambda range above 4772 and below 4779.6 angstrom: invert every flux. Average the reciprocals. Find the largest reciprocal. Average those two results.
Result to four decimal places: 0.0546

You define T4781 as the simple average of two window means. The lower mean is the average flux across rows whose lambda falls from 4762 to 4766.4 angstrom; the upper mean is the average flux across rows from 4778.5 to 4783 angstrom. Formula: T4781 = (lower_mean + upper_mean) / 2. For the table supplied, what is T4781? 19.9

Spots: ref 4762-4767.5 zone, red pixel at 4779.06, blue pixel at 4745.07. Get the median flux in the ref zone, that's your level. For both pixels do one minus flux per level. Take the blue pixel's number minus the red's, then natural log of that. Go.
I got -3.6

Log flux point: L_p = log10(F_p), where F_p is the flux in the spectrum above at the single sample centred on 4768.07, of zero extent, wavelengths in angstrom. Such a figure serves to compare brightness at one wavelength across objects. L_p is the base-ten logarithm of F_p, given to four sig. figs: 1.302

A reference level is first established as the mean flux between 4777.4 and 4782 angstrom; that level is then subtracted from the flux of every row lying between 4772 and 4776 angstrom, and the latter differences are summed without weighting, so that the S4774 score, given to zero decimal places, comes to -6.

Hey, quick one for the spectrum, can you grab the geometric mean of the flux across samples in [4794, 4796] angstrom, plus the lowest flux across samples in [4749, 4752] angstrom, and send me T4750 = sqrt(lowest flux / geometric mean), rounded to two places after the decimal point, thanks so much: 0.99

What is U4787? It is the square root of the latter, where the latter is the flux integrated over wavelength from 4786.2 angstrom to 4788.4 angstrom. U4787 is 6.14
